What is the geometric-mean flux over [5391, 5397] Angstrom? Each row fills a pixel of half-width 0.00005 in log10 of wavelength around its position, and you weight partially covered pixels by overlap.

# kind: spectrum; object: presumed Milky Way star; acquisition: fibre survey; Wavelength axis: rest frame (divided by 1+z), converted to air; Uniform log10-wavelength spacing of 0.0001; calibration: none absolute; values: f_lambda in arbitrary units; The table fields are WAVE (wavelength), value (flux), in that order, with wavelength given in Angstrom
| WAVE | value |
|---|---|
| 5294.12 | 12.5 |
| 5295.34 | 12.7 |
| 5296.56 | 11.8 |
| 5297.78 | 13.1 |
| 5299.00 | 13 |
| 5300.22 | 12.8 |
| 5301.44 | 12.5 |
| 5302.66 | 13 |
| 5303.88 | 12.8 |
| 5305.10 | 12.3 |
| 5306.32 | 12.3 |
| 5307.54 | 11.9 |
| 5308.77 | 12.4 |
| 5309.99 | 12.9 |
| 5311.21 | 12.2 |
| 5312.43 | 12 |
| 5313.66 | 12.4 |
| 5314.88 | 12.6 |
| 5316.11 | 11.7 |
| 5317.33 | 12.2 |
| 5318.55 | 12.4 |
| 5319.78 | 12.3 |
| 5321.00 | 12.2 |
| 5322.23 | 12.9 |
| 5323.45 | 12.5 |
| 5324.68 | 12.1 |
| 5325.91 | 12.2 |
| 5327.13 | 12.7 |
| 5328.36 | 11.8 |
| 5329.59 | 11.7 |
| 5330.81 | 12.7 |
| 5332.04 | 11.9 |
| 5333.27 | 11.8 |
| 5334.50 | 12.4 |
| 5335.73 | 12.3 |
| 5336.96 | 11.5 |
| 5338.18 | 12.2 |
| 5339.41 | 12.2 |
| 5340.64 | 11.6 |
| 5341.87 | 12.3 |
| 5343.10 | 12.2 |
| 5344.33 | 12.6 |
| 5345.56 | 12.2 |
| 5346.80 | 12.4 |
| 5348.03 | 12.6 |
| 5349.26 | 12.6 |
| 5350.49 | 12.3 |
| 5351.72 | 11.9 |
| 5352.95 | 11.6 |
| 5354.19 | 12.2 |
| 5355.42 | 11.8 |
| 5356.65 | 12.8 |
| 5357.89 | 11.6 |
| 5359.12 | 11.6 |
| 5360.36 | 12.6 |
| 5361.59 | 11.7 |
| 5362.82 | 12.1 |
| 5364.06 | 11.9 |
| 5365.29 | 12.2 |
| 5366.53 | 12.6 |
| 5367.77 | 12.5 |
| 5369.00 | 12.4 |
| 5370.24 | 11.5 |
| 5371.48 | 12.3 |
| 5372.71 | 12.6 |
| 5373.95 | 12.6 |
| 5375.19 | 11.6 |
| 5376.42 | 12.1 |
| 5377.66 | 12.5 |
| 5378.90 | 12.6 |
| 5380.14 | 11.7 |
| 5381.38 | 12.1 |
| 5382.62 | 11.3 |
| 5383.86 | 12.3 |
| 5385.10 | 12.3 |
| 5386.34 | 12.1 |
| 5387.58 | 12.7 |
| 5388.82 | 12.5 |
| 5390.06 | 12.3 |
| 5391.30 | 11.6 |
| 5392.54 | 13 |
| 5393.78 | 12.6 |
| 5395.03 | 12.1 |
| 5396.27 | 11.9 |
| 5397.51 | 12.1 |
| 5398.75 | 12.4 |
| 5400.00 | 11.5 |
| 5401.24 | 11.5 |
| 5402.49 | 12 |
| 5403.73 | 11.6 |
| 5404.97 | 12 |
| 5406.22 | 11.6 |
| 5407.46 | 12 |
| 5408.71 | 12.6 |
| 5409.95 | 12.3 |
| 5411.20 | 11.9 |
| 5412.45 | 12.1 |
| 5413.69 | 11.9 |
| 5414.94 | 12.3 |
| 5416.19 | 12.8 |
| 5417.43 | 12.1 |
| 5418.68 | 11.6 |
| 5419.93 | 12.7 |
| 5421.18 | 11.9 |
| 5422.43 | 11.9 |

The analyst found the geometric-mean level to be 12.2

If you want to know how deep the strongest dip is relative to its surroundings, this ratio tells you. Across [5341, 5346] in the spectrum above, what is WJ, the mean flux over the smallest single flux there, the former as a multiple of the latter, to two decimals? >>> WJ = 1.01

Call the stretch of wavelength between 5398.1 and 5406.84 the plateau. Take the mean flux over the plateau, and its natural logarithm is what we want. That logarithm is 2.468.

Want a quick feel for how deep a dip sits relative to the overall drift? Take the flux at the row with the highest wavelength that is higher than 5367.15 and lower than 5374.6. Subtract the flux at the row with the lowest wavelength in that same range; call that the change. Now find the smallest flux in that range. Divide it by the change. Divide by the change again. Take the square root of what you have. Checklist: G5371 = 33.9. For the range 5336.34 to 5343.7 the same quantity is 4.8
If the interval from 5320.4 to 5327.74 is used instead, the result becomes 7.0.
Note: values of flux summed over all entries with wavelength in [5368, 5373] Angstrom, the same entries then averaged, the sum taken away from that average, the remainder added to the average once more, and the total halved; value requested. -12.2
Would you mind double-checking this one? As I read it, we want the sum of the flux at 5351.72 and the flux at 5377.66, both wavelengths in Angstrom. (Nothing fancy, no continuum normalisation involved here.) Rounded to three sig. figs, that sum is 24.4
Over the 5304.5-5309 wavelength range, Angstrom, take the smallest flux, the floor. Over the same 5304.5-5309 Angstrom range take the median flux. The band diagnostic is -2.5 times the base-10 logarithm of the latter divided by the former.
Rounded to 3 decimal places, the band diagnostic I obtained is -0.036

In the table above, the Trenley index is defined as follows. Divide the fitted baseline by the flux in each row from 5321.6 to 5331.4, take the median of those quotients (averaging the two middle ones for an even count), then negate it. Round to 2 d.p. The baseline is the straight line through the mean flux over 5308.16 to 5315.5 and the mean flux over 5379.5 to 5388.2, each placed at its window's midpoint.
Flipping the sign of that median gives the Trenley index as -1.00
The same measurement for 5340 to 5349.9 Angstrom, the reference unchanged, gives -0.99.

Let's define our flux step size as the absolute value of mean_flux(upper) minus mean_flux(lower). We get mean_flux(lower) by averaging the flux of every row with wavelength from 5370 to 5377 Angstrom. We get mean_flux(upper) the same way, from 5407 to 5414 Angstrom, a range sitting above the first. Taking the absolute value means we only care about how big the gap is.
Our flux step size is 0.02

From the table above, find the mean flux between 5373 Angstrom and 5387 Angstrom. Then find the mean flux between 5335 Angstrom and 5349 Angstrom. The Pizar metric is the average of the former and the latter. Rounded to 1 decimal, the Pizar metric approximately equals 12.2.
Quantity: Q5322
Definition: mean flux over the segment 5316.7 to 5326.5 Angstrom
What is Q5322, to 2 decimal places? 12.35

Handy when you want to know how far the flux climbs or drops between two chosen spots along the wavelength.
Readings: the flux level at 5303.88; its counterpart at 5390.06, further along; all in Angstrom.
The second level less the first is -0.50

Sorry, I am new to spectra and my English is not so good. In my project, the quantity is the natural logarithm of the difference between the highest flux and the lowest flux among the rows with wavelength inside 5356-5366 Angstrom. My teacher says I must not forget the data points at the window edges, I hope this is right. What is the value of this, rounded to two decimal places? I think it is 0.18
